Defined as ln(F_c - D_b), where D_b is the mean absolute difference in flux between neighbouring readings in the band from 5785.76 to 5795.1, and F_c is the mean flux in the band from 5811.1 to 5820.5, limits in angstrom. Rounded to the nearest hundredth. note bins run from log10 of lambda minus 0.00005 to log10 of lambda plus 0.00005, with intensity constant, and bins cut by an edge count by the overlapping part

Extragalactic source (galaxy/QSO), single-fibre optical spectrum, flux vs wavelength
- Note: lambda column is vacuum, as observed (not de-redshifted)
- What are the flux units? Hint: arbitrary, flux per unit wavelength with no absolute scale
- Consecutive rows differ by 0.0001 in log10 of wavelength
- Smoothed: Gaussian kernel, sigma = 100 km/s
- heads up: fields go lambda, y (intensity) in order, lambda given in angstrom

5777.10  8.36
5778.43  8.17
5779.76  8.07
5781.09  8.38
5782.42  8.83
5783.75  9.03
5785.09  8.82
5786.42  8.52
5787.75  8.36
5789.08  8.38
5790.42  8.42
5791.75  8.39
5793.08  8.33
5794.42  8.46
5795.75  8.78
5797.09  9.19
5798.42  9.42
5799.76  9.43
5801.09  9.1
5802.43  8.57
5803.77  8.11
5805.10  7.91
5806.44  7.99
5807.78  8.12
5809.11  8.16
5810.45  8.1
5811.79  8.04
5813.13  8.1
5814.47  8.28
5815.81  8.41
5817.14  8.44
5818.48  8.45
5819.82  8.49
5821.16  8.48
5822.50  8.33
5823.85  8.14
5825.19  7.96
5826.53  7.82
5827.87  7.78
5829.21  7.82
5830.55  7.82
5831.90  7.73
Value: 2.11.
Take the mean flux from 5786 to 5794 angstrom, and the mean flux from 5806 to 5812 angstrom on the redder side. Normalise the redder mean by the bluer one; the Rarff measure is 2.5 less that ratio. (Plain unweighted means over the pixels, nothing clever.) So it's 1.54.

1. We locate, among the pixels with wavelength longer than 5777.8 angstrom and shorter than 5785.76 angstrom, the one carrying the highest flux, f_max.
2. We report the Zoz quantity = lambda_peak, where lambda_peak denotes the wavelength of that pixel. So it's 5783.75 angstrom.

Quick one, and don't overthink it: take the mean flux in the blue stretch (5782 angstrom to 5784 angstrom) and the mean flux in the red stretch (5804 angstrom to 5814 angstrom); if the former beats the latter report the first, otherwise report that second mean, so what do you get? 8.93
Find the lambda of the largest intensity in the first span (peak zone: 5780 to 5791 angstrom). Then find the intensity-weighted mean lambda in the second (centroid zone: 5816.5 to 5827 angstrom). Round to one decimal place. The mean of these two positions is 5802.8 angstrom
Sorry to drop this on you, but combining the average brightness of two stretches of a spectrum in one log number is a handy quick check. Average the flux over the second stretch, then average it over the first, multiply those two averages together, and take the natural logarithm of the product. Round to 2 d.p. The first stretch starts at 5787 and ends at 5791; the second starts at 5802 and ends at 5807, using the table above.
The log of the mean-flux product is 4.22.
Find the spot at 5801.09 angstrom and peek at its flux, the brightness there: 9.1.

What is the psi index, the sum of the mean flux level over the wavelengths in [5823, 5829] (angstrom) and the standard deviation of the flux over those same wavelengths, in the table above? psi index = 8.1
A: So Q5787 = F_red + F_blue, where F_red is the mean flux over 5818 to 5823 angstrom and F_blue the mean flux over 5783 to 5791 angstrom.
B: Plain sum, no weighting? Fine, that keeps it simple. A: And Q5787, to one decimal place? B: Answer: 17.0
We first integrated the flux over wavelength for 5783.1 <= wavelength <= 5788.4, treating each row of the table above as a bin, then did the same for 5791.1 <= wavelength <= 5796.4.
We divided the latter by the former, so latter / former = 0.98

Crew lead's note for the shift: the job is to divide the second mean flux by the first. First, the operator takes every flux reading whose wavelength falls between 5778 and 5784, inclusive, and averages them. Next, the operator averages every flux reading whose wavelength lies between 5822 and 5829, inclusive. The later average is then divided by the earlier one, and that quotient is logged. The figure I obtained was 0.94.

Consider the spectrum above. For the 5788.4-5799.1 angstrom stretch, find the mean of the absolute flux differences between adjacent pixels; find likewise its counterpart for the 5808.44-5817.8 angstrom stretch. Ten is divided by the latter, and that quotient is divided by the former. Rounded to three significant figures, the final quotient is 662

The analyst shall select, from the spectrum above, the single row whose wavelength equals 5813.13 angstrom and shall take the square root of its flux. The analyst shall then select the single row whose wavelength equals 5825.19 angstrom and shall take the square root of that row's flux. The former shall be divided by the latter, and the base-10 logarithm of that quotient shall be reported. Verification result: 0.004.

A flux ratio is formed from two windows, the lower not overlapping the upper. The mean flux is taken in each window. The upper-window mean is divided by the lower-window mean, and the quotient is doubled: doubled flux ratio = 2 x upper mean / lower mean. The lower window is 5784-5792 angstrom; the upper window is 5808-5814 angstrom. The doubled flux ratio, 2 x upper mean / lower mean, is 1.91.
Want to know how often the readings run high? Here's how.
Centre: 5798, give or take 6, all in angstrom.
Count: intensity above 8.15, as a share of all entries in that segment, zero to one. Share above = 0.89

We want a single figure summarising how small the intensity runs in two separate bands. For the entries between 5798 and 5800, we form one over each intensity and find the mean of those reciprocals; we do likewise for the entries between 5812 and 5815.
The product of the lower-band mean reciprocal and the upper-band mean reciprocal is 0.0130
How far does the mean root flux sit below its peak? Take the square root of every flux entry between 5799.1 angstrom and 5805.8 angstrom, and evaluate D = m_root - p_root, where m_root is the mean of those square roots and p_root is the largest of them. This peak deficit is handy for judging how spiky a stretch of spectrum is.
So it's -0.136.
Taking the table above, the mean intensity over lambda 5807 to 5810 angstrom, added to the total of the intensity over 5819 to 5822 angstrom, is 25.1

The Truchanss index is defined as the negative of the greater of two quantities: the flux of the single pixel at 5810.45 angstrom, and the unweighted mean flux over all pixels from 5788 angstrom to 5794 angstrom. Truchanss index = -8.38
